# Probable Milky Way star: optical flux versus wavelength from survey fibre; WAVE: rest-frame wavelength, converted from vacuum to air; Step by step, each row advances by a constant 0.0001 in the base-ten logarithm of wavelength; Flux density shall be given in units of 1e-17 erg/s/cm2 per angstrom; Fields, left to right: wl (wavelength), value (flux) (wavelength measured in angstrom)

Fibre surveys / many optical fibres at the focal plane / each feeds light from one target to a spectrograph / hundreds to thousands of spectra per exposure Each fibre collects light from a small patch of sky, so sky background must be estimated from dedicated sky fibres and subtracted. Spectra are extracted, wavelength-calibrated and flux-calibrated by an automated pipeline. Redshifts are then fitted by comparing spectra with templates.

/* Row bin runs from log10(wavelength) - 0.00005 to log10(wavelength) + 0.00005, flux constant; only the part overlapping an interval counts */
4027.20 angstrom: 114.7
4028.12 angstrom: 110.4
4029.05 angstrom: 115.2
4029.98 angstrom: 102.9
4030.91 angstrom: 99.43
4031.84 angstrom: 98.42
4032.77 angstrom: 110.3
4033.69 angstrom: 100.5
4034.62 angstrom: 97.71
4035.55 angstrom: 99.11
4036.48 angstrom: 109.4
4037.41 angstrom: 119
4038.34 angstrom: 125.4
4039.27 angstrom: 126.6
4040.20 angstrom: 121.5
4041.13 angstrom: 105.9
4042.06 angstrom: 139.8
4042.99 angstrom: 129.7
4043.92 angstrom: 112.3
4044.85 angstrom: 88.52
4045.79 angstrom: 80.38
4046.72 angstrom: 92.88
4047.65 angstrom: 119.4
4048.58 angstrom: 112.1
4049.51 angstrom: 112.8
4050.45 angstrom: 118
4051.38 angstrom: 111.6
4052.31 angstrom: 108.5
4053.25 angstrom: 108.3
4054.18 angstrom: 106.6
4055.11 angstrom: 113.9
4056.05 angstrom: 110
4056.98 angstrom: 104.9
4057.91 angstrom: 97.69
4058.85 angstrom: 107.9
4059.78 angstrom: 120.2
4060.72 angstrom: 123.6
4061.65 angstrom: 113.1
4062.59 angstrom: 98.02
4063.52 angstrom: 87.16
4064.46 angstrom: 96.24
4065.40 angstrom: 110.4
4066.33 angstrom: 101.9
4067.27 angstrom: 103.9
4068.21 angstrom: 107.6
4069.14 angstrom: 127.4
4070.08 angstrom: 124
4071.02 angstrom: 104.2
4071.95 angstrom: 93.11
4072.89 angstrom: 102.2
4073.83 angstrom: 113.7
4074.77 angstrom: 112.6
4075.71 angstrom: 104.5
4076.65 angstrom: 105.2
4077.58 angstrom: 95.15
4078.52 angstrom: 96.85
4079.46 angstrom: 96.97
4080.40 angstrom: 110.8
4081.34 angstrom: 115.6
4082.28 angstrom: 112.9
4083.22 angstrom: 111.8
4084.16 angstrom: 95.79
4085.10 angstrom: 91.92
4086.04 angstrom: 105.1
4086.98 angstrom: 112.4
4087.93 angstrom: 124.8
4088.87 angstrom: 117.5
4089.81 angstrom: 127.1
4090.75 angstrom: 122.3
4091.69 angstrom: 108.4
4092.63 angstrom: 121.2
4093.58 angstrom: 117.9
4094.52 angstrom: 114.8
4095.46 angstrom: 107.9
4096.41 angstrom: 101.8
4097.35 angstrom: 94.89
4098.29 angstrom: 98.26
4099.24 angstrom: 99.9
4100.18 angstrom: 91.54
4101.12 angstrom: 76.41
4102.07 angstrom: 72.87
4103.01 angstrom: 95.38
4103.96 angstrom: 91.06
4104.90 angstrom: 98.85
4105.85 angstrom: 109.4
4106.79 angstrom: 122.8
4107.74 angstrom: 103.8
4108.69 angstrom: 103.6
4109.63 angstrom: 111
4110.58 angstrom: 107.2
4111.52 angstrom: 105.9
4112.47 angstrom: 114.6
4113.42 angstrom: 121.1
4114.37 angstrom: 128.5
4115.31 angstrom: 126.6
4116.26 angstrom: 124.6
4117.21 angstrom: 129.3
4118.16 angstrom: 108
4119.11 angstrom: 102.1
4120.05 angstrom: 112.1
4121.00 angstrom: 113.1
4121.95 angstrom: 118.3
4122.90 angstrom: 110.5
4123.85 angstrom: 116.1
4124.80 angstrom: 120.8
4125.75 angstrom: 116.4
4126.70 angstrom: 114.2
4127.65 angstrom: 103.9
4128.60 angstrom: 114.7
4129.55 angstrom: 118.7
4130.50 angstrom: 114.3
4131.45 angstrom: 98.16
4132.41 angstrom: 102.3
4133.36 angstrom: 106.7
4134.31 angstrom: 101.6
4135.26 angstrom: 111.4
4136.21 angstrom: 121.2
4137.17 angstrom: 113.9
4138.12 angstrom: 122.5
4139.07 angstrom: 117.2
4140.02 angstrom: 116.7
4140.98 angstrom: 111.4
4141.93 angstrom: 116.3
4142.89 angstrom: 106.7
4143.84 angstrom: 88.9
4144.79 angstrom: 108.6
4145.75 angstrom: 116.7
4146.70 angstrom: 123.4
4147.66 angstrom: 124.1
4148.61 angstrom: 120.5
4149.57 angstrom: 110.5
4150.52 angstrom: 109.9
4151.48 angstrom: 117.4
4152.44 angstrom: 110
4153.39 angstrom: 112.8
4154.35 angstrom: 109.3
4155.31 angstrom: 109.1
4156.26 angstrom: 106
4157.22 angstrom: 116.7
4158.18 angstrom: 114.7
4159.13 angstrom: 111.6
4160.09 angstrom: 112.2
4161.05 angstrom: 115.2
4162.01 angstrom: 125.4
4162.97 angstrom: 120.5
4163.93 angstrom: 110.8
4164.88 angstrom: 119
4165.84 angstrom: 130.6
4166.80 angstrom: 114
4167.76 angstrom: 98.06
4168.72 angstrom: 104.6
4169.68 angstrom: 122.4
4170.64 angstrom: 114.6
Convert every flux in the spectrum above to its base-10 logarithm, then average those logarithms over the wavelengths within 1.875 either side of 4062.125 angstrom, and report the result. 2.019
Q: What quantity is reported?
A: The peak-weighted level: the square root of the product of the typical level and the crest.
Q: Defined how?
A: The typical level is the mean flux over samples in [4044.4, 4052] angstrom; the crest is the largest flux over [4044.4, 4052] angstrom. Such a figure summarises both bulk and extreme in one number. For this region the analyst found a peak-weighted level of 112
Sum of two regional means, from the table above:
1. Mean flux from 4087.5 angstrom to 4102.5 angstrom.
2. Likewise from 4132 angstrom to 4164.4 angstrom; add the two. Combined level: 219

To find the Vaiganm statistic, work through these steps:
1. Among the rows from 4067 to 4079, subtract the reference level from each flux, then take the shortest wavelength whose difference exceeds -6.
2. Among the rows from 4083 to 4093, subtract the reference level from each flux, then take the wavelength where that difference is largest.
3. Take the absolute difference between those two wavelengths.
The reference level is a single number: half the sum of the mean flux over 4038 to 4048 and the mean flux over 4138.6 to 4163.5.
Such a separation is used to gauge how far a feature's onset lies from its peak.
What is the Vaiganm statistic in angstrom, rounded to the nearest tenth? 21.6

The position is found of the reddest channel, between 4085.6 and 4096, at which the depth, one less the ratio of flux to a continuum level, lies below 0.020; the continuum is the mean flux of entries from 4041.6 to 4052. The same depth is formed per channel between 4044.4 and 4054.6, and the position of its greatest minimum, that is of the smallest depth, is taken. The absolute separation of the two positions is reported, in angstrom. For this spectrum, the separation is 46.9 angstrom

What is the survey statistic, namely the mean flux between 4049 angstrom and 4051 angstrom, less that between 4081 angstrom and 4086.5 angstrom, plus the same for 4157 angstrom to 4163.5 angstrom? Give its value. 126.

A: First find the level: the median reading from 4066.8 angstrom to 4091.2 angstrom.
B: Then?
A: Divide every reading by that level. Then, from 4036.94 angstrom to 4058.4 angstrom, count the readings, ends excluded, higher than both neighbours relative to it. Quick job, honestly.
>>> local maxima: 5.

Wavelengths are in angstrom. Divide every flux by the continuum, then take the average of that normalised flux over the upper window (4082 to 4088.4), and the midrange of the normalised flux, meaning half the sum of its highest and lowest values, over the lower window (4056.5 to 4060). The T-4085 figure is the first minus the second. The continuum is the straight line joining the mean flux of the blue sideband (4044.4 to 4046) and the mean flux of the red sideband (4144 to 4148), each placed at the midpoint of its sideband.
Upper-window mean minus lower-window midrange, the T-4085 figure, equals -0.12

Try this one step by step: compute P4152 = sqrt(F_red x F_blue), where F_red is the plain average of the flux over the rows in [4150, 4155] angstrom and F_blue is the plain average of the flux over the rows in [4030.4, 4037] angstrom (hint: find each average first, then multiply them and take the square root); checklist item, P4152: 107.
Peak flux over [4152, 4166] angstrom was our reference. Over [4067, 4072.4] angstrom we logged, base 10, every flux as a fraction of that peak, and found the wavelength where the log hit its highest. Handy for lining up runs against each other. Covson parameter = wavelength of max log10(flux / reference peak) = 4069.14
